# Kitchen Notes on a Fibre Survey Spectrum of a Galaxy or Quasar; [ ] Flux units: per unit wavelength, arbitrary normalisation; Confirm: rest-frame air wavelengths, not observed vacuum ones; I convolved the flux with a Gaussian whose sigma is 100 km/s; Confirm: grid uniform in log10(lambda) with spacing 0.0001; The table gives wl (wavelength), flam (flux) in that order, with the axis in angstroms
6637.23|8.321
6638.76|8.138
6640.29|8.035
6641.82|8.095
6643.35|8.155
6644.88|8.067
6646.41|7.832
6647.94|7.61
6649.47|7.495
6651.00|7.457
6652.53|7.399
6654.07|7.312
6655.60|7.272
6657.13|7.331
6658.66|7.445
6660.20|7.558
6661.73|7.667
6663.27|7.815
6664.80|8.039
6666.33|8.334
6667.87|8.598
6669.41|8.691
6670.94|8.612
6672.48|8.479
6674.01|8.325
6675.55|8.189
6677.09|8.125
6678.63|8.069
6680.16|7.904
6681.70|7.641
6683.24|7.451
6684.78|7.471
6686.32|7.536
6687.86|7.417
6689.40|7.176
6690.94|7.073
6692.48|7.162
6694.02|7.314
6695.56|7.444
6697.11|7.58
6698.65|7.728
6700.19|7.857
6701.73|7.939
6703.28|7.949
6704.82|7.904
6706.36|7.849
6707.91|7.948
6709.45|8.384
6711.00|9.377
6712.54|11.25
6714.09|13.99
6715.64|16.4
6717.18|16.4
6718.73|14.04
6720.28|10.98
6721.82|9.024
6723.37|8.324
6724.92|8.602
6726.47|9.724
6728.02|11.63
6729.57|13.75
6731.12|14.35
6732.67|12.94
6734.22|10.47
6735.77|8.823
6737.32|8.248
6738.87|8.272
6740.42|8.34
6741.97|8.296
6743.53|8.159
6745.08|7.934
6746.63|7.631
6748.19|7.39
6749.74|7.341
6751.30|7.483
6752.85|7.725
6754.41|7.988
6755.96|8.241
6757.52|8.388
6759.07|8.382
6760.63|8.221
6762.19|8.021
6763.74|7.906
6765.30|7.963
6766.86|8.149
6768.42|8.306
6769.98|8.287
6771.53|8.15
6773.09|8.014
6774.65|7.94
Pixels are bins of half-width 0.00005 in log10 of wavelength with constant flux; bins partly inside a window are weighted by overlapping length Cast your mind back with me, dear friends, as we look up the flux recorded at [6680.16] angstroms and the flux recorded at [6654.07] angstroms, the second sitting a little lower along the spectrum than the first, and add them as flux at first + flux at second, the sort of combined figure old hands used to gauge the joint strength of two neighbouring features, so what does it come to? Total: 15.2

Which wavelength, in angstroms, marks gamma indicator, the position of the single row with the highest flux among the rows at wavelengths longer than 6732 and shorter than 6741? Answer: 6732.67 angstroms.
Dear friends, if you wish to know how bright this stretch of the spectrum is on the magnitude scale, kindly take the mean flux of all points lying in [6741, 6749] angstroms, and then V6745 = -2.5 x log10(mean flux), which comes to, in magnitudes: -2.24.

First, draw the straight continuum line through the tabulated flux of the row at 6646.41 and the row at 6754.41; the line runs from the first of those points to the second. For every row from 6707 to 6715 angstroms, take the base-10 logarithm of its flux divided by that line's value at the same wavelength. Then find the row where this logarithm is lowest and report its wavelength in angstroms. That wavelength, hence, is 6707.91 angstroms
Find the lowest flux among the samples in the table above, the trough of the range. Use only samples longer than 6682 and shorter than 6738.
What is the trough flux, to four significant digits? 7.073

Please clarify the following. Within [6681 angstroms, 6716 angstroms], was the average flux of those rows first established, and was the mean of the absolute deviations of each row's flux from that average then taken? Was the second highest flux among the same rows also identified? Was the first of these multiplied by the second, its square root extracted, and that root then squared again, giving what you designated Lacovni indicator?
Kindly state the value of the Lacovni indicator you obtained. 20.6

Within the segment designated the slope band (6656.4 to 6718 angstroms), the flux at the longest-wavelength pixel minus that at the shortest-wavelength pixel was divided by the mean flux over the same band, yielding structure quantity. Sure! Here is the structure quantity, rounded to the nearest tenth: 1.1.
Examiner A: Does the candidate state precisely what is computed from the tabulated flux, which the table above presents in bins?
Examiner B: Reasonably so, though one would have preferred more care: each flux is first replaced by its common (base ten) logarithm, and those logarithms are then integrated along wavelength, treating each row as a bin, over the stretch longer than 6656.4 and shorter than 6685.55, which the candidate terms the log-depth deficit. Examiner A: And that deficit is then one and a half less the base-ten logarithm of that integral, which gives 0.08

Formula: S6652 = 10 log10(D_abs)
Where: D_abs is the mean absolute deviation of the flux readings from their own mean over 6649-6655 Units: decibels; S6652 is -12.2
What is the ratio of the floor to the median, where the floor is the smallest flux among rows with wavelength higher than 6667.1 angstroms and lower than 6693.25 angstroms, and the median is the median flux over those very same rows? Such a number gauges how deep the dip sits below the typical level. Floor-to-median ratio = 0.89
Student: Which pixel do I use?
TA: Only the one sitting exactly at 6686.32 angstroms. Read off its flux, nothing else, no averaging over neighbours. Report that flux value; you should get 7.536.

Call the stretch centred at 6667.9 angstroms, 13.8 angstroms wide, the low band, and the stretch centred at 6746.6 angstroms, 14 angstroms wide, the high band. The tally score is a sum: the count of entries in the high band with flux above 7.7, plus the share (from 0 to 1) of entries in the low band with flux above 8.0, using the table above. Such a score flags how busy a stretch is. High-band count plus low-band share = 5.78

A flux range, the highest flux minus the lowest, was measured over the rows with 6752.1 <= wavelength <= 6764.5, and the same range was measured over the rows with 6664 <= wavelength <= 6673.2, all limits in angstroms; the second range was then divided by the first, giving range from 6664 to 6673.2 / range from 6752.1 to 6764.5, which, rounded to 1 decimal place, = 1.0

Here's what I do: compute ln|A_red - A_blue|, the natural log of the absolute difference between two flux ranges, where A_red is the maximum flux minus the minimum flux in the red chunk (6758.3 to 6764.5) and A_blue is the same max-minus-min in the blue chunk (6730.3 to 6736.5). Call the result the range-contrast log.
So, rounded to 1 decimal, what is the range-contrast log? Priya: 1.6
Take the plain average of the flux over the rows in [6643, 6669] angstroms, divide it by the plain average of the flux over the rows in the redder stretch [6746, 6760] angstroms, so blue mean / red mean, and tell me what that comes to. 0.99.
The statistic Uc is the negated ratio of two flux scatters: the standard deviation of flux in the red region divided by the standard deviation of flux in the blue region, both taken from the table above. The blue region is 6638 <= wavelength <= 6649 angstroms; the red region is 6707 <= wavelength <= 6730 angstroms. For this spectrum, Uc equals -15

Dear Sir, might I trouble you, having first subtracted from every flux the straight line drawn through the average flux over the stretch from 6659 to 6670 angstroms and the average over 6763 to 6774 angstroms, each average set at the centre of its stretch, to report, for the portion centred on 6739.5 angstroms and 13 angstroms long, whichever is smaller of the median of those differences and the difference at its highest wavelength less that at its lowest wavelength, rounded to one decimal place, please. -2.5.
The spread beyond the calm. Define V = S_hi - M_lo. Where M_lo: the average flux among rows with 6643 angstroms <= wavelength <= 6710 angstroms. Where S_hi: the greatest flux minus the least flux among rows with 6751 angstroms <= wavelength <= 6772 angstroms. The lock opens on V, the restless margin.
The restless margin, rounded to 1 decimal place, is -6.9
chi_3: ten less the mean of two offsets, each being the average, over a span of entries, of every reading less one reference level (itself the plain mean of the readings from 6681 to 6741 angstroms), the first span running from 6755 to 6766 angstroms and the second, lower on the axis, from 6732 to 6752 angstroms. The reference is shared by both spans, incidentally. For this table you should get 11.1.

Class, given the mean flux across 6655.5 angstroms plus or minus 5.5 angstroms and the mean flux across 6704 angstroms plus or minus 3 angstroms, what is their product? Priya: 59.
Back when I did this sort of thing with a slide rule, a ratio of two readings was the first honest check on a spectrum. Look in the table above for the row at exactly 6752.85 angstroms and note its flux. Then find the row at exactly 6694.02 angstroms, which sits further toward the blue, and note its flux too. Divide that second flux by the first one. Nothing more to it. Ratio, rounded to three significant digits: 0.947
